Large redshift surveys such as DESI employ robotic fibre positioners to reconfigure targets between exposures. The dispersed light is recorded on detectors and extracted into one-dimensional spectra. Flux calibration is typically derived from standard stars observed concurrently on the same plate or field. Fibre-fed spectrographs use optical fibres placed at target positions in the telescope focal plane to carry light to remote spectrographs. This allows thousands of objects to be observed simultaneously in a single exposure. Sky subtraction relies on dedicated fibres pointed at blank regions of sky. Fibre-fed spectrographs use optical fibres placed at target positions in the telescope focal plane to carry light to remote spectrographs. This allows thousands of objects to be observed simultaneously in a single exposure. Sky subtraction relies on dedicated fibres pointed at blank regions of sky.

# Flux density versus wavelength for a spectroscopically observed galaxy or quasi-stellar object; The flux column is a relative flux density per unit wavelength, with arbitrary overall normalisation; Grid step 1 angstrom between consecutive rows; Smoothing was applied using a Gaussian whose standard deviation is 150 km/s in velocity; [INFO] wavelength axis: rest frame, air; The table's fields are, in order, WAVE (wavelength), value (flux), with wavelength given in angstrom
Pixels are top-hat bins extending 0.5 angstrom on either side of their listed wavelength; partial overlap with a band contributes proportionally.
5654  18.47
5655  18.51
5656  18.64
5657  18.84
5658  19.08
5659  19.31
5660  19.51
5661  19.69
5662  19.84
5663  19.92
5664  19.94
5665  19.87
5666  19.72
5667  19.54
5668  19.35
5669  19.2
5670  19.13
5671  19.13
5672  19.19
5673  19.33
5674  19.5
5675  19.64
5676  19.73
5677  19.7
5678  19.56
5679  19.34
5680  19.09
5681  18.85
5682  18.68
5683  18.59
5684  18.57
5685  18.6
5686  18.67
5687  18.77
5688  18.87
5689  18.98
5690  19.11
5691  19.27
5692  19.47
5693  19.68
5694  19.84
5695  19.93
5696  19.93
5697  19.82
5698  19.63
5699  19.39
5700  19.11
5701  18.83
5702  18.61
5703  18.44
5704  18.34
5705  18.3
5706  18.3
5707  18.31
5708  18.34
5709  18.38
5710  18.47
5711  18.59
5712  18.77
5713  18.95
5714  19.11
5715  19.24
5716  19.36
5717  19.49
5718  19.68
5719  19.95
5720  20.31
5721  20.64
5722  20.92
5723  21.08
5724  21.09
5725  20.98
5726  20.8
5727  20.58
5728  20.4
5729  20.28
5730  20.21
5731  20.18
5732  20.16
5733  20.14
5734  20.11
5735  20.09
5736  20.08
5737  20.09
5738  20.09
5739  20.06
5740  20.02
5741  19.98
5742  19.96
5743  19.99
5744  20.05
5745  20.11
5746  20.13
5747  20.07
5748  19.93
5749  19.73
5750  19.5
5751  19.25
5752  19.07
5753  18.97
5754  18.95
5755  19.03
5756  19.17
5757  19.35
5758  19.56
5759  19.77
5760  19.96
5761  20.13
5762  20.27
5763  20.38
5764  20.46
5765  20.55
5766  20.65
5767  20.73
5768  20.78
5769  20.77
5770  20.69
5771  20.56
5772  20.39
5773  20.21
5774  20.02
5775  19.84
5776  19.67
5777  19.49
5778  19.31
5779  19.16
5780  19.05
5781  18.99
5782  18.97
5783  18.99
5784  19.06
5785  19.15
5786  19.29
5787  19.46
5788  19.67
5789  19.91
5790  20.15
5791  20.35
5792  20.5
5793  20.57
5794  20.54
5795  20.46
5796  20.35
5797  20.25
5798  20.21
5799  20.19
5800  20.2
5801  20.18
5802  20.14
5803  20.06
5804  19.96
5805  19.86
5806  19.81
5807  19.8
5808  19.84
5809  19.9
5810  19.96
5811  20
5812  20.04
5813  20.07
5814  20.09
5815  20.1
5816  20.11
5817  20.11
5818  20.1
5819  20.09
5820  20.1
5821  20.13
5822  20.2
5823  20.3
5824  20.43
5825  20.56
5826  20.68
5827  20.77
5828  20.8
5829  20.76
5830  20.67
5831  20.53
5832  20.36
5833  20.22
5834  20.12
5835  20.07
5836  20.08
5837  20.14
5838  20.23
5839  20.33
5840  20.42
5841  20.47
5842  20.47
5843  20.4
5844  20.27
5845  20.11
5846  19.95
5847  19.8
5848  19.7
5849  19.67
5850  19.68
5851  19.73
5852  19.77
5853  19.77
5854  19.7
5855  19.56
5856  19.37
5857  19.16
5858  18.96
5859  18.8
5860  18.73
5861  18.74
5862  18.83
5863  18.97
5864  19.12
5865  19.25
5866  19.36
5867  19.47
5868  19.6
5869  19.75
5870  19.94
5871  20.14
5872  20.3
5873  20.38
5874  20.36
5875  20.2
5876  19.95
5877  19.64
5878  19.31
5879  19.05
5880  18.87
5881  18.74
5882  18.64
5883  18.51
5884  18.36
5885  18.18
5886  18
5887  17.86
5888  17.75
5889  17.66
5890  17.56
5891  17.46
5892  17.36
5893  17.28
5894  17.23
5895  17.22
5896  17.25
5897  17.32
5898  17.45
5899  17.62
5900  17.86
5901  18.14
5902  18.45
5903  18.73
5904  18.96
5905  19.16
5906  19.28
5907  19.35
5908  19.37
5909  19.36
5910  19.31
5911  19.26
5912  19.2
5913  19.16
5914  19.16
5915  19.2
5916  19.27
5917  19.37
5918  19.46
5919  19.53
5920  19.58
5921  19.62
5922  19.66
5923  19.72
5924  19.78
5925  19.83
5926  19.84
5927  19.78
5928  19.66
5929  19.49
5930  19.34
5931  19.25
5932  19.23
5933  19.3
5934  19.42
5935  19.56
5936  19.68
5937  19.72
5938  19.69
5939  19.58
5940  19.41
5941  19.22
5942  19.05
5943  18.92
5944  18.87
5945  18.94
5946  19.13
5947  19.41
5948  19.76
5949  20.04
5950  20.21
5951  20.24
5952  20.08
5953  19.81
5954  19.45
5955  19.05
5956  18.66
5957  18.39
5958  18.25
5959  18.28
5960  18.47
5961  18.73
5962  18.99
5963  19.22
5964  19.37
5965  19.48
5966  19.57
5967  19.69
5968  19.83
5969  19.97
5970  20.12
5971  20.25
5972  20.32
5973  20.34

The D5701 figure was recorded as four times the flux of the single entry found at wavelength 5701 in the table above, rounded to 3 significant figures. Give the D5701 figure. 75.3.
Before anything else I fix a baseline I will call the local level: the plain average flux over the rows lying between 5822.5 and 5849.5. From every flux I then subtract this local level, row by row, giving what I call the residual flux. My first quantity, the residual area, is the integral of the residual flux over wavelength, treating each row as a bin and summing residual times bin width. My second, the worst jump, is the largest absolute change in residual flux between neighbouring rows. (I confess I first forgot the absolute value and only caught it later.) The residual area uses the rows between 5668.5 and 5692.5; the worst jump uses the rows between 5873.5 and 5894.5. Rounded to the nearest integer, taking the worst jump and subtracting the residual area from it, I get 29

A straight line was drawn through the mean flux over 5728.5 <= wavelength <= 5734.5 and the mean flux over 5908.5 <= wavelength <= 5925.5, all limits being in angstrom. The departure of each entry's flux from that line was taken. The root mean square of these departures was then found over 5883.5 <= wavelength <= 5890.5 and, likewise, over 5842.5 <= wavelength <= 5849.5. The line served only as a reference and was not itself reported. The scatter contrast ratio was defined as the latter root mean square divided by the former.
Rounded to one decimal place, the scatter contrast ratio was 0.2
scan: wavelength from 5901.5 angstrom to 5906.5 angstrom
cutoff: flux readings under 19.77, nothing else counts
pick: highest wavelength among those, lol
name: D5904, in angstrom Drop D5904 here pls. 5906 angstrom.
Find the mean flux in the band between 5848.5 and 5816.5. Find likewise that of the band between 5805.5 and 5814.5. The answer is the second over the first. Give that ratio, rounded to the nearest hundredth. 0.98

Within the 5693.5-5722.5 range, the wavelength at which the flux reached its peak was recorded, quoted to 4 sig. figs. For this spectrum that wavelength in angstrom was 5722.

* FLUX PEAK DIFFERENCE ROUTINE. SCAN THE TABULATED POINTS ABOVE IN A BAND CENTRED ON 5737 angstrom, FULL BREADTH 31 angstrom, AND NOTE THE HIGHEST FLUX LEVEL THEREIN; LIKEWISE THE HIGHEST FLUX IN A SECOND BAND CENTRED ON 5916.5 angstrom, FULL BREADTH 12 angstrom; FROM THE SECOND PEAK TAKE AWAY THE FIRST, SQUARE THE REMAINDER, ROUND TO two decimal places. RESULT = 2.04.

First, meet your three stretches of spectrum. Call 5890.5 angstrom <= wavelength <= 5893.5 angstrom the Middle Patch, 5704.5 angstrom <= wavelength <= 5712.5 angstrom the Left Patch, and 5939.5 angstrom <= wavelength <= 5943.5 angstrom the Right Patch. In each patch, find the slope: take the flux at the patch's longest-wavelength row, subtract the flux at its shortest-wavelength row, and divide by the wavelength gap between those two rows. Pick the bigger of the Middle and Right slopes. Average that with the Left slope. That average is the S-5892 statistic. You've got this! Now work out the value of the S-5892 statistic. -0.01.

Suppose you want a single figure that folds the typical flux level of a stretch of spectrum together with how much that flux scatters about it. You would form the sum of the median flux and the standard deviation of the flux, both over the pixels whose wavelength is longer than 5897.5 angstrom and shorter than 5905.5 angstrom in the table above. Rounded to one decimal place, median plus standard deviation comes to 18.9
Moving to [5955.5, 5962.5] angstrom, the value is 18.7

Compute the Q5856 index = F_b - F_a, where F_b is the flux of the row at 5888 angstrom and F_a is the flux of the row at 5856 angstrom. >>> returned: -1.6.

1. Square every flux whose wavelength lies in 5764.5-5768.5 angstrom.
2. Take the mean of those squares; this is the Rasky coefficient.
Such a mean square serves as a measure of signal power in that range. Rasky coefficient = 428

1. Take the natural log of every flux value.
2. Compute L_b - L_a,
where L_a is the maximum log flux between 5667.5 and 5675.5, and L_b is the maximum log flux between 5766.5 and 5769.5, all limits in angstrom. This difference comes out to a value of 0.056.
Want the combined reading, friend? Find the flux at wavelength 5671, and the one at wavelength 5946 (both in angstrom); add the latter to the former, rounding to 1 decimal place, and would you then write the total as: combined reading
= 38.3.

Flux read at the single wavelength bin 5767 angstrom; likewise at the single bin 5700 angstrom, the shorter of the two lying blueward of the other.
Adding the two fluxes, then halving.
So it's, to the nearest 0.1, 19.9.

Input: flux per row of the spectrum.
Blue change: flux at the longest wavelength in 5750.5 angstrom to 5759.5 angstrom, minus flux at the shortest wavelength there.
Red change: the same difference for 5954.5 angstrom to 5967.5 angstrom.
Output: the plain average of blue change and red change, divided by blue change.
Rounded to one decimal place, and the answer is 1.1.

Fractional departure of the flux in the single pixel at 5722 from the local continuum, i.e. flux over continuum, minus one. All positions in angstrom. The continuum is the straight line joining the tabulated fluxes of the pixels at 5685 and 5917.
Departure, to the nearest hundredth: 0.12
